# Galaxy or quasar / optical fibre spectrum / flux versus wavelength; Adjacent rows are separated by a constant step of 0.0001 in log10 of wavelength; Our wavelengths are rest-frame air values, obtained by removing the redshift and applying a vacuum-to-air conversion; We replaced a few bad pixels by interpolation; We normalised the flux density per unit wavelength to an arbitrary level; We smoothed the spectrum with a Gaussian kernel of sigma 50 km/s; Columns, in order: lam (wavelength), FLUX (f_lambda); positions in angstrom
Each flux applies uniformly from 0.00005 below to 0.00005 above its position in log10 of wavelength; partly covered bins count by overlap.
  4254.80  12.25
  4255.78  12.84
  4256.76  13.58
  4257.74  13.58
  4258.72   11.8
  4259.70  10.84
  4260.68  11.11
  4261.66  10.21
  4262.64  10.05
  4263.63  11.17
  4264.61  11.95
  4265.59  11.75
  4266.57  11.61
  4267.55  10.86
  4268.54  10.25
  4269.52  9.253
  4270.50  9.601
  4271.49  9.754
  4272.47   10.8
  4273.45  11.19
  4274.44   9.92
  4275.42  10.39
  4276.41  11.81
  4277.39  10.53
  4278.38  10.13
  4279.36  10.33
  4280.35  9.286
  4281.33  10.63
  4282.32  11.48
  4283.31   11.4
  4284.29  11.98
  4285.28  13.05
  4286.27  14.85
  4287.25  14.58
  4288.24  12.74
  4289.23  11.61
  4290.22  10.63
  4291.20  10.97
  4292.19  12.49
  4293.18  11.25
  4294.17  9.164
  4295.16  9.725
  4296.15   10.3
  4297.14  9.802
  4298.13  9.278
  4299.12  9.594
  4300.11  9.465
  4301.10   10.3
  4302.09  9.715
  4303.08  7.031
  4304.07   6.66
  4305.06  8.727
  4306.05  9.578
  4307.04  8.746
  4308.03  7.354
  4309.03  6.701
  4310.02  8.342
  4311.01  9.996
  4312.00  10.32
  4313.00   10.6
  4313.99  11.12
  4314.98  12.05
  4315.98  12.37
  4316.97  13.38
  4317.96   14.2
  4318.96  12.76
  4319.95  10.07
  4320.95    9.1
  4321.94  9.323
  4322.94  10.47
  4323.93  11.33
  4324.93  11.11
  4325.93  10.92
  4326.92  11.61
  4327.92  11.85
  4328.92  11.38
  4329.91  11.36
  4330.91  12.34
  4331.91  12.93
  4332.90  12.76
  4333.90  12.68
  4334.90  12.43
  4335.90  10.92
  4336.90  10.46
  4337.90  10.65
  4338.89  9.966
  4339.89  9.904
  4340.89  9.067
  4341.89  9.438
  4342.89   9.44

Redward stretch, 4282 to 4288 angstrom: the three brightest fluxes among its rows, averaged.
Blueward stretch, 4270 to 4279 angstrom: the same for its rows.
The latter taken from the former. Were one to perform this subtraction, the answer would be 2.9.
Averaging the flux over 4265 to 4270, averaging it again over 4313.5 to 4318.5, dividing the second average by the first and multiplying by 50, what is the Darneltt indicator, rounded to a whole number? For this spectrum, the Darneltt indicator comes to 59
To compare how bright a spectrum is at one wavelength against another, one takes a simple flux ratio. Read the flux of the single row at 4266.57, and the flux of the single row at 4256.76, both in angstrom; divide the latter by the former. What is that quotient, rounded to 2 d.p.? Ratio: 1.17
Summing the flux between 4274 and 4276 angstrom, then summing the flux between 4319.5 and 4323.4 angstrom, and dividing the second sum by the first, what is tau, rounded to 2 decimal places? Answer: 1.92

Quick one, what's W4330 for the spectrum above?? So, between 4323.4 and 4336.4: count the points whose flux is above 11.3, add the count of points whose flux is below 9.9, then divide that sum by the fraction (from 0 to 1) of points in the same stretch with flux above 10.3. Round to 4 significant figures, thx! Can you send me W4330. 10.00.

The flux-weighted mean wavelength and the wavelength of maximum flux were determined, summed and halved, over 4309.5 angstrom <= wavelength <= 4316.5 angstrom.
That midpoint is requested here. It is 4314.6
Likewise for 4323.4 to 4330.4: 4327.4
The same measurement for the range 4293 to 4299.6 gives 4294.6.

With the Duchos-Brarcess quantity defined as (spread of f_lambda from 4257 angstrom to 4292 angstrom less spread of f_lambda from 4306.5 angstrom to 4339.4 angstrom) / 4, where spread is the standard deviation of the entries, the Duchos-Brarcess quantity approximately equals -0.09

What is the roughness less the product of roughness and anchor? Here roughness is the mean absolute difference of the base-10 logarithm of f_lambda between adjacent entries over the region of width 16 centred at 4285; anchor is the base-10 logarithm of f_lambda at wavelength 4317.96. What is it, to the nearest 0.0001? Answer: -0.0050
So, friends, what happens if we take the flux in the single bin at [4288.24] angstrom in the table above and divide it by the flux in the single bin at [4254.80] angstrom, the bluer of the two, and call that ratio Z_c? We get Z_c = 1.04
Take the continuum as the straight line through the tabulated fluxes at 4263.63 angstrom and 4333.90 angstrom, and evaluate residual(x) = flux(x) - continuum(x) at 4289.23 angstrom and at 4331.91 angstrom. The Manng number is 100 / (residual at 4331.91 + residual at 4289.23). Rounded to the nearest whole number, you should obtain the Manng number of 547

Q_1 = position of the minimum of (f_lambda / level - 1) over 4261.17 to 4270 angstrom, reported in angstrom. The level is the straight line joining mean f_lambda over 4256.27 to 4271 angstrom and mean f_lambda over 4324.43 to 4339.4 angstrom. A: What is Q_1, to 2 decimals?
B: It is 4269.52 angstrom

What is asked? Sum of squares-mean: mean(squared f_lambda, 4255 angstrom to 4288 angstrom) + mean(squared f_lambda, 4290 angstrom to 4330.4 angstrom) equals 238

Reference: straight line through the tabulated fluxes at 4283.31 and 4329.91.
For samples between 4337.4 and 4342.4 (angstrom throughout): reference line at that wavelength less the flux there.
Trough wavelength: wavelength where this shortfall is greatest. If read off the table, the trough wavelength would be 4340.89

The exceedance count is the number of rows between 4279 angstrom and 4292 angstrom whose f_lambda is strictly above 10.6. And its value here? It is 11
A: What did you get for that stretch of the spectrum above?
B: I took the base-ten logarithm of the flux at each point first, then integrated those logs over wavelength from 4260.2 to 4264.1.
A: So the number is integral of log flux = 4.0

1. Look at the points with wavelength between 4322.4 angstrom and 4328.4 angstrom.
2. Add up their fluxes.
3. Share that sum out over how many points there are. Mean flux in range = 11.2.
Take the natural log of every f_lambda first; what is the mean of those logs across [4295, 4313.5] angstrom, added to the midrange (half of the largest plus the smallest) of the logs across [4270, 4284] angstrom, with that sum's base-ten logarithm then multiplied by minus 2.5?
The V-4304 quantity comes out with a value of -1.64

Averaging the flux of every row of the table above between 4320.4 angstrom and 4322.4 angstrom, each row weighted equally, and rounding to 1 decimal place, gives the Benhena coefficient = 9.2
